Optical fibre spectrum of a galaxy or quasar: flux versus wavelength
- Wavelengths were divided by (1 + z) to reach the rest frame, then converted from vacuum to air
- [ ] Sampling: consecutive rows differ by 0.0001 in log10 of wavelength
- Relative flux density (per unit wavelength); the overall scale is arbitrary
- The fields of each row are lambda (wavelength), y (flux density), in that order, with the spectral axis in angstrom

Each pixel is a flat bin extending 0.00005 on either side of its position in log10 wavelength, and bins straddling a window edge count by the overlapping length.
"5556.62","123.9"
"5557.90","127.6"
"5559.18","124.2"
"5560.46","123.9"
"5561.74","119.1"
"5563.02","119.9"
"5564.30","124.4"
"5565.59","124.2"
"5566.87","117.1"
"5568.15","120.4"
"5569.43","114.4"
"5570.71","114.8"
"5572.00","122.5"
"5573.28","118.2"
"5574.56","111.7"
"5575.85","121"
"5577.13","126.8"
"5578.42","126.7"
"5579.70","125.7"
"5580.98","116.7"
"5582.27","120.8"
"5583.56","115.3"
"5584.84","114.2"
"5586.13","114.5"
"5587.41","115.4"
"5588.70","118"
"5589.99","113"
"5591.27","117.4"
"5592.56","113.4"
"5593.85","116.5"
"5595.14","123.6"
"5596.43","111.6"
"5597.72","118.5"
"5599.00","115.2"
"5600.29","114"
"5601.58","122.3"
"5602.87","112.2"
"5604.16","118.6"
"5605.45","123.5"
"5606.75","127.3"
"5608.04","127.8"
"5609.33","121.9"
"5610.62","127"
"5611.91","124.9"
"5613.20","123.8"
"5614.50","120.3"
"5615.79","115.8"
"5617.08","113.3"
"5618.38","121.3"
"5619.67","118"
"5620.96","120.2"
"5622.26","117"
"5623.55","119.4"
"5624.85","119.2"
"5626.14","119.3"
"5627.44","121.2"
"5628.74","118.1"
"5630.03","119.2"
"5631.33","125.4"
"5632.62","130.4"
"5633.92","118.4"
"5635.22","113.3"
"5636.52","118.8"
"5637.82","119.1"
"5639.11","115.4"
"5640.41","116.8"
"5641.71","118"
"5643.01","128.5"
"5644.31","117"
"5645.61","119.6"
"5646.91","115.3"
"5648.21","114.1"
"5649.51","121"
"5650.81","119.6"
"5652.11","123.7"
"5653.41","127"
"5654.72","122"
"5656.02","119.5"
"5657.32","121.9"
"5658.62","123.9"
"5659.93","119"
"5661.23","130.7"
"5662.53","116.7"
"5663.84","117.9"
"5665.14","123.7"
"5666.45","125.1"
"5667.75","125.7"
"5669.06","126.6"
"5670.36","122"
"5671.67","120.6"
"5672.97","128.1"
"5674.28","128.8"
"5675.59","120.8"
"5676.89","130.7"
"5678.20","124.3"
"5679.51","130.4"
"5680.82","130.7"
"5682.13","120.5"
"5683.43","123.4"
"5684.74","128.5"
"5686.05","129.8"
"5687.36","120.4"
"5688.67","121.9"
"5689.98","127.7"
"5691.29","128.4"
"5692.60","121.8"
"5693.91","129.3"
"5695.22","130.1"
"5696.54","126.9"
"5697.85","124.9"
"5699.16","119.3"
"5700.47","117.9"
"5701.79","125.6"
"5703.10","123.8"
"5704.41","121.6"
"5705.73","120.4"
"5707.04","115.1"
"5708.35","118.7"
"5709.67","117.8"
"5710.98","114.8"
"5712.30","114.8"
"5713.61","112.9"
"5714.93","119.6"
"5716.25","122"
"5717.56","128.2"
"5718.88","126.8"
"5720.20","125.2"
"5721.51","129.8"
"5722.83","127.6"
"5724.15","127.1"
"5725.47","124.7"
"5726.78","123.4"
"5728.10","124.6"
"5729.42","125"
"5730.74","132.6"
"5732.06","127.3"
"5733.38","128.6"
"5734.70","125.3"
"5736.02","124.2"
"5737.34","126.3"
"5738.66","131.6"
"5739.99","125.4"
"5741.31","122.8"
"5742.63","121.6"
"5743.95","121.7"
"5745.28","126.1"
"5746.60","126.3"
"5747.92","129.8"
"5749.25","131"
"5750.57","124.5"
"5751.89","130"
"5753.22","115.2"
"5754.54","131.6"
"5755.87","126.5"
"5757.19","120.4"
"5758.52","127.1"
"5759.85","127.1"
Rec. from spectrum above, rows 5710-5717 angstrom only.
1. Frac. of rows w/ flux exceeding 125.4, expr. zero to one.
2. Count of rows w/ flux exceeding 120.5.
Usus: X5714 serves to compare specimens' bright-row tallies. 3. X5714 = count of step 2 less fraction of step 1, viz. 1.0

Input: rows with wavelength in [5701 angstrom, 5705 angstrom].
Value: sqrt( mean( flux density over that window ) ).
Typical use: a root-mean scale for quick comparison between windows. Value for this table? 11.1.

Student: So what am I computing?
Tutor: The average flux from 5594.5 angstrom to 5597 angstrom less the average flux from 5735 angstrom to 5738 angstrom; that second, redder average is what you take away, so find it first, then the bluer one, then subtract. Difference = -7.7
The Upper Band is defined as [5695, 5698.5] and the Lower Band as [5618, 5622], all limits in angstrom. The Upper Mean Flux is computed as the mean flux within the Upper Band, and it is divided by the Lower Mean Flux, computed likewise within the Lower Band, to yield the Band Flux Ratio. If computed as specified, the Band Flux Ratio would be 1.06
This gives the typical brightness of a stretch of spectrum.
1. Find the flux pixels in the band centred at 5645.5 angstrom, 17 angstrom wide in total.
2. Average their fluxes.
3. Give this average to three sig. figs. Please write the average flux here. 120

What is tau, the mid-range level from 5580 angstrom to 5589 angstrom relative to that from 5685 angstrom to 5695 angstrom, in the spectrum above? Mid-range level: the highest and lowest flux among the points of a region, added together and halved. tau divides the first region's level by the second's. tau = 0.94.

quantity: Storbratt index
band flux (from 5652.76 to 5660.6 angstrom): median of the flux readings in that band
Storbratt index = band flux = 122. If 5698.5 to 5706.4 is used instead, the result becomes 121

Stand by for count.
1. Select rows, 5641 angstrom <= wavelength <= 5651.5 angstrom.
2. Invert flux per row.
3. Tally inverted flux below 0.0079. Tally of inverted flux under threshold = 1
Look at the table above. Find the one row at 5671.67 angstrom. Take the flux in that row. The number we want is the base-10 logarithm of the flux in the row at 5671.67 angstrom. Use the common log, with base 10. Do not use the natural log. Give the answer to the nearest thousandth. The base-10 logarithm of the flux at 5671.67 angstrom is 2.081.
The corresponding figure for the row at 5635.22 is 2.054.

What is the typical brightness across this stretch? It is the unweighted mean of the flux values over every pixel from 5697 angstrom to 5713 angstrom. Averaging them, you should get 120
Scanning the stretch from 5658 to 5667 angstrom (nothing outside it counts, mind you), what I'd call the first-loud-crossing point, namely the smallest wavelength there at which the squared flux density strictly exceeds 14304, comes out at 5658.62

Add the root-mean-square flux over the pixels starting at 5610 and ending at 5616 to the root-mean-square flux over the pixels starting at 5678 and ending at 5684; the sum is 248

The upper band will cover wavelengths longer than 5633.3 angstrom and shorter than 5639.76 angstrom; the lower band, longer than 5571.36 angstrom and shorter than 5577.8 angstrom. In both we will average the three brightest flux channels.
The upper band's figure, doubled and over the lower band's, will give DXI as 1.92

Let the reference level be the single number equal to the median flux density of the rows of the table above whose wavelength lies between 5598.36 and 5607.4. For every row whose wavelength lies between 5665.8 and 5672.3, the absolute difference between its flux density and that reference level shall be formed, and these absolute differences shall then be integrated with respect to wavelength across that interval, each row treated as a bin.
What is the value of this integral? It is 35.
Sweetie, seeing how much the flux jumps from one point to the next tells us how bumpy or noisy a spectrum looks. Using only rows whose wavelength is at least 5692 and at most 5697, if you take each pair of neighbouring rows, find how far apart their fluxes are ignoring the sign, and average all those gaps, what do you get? 3.8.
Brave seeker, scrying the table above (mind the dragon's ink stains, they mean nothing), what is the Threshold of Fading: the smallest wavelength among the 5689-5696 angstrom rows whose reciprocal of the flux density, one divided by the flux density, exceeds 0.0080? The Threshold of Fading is 5692.60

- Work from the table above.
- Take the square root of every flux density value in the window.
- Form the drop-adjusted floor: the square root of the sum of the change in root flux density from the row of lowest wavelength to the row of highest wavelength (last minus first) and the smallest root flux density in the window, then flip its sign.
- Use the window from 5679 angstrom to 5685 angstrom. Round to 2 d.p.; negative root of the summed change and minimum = -3.30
